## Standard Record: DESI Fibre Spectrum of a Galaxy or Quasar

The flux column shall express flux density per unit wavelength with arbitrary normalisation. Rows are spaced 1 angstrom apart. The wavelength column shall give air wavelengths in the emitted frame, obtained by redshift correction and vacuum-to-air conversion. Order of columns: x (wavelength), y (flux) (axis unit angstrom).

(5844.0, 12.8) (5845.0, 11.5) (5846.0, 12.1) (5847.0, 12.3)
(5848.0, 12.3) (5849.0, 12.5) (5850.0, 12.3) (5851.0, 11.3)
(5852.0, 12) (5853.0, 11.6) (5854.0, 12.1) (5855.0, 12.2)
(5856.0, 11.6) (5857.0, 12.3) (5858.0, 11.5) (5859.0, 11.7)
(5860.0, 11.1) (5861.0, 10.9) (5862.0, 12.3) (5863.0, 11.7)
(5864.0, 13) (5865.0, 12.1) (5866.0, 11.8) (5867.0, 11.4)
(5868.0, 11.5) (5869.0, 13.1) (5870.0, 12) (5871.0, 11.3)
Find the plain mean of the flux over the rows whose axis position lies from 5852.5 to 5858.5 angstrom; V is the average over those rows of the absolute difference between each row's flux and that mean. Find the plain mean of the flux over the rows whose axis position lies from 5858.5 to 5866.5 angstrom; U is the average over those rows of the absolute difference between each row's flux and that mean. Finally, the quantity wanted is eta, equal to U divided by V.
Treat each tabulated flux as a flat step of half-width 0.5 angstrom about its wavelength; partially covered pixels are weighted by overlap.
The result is 1.52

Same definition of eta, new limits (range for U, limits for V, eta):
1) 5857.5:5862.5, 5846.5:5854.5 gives 1.28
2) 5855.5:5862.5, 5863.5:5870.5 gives 0.77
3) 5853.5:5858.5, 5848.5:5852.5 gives 0.83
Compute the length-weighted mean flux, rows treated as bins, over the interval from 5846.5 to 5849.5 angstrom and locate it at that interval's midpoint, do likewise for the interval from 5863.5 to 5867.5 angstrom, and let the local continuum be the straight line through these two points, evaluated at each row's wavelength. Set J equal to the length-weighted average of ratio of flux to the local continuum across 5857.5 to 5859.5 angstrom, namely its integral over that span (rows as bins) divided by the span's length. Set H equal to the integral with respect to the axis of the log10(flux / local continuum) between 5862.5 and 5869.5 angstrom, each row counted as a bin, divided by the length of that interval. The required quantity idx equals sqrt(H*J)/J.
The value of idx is 0.009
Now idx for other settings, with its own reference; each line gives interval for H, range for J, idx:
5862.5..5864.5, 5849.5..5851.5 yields 0.091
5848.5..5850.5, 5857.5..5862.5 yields 0.046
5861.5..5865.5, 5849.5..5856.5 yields 0.076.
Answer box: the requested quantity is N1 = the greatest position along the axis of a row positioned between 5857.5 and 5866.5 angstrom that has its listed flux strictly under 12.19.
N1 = 5866.0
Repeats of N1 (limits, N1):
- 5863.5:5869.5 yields 5868.0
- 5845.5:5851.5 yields 5851.0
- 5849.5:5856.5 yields 5856.0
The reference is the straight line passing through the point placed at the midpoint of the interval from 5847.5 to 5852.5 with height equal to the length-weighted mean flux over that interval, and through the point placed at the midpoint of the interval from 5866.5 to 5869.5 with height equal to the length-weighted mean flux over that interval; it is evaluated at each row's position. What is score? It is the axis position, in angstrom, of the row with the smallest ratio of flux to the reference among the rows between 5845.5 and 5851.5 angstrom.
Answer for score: 5851.0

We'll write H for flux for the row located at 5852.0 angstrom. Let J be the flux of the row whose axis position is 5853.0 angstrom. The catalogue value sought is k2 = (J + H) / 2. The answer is 11.8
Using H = 12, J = 11.6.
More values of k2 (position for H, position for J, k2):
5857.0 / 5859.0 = 12.0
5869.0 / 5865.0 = 12.6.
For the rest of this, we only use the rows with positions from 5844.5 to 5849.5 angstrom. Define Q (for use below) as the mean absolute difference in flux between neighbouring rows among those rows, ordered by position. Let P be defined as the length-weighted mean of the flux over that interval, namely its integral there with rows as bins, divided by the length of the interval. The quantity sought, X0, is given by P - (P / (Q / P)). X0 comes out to -577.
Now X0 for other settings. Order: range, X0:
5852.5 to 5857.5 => -289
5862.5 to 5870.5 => -167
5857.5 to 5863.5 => -210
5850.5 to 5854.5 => -247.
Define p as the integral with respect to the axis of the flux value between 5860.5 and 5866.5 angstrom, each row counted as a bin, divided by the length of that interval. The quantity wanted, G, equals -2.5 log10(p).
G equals -2.69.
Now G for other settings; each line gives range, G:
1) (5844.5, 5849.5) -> -2.71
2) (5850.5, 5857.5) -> -2.69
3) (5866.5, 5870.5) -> -2.70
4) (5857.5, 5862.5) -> -2.65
